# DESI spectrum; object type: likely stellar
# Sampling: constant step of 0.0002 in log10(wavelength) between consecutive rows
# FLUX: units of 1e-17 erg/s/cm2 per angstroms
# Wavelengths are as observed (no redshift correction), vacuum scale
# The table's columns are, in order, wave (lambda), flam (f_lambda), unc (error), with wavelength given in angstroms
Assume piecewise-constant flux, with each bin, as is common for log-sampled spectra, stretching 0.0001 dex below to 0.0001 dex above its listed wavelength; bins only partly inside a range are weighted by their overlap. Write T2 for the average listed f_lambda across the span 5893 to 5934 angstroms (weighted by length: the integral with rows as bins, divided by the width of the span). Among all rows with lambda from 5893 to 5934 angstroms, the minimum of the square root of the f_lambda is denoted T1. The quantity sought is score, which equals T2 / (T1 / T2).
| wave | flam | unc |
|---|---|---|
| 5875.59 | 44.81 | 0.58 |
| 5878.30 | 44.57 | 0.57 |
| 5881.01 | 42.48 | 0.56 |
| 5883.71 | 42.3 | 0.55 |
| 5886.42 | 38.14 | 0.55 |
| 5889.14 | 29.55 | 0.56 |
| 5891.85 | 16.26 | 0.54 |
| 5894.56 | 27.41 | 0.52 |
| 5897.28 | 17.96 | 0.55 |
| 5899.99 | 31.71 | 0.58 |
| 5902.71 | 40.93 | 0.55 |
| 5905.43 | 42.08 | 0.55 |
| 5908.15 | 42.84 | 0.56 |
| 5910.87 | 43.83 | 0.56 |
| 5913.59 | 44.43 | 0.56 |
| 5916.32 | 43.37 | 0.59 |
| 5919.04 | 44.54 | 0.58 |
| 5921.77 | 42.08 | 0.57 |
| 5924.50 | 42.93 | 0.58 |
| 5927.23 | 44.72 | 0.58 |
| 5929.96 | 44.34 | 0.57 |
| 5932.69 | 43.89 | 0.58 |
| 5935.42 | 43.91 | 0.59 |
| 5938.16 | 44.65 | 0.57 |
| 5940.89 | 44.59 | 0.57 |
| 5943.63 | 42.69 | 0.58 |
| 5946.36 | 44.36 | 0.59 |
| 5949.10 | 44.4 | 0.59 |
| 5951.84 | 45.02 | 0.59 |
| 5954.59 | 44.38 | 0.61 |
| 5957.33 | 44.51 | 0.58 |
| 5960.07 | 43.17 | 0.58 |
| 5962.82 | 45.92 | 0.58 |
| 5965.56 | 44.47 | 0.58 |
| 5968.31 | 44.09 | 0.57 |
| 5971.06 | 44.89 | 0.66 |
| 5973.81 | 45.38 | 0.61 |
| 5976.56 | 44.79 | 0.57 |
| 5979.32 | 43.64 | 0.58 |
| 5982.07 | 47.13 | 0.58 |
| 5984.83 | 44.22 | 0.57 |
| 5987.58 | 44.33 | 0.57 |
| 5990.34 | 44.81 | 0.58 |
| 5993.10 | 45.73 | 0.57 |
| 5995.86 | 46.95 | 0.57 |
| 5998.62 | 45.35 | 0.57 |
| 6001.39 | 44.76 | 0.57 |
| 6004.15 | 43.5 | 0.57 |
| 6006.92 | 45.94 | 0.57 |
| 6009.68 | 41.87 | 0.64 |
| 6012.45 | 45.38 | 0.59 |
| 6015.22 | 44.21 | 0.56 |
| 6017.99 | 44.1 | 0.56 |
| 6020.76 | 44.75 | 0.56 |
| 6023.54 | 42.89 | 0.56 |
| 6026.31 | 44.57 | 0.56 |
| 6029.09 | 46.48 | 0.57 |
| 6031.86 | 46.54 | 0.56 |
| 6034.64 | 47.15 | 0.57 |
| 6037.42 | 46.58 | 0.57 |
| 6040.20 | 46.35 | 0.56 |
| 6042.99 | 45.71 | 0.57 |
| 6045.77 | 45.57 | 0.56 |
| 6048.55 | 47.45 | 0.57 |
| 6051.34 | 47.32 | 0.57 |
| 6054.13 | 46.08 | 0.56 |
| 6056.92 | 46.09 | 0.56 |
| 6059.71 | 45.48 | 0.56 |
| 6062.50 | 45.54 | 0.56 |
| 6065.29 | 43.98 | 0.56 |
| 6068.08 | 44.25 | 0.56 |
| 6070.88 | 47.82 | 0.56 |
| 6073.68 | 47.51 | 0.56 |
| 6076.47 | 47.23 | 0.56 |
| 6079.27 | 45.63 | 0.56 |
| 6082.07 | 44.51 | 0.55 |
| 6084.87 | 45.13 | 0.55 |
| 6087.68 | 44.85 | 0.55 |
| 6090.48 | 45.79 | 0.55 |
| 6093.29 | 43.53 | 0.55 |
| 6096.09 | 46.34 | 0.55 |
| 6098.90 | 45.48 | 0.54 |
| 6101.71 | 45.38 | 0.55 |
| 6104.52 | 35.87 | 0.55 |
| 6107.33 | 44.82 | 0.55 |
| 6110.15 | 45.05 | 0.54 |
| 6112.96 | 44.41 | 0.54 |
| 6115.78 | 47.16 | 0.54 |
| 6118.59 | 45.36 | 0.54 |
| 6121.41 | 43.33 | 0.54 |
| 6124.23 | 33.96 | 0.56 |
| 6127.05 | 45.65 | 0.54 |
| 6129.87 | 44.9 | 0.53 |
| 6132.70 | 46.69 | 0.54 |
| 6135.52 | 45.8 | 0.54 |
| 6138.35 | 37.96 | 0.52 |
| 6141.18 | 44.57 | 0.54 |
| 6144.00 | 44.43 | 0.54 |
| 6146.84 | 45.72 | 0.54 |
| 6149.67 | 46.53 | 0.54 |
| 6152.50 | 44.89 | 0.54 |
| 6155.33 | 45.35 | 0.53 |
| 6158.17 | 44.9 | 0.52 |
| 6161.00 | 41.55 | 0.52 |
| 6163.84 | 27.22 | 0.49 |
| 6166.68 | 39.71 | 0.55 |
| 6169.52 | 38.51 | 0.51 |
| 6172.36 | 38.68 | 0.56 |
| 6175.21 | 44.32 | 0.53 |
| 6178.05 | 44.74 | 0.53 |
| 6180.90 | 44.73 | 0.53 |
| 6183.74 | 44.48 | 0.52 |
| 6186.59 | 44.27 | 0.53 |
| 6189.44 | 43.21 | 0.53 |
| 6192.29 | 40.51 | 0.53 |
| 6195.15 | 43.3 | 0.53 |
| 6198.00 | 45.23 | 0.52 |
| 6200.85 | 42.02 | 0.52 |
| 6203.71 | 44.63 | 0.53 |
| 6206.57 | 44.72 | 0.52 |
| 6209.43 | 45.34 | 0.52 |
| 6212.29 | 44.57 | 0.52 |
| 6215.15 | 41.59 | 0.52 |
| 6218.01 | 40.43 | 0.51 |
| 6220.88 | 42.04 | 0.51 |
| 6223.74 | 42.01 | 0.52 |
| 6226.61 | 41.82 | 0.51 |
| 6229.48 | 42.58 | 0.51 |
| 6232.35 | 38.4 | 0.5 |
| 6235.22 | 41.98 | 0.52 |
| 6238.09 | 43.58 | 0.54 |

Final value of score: 372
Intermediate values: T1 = 4.2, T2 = 39.7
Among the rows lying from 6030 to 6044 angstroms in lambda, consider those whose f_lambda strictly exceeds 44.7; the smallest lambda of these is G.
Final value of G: 6031.86 angstroms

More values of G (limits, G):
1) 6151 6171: 6152.50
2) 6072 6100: 6073.68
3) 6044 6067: 6045.77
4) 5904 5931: 5927.23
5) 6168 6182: 6178.05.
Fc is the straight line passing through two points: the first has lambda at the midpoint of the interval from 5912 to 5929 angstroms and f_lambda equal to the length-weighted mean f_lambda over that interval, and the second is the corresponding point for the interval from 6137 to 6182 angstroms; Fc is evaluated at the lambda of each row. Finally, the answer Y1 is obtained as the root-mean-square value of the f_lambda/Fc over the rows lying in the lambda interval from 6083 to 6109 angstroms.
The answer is 1.04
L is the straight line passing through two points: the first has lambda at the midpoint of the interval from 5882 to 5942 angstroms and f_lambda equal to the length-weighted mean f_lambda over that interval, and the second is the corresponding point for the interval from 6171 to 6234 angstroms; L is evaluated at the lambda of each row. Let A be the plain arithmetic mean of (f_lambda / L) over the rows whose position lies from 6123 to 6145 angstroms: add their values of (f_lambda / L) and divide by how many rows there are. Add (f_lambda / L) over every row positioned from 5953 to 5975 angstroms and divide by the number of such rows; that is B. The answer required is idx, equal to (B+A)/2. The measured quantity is 1.07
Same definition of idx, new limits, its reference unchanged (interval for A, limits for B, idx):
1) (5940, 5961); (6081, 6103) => 1.10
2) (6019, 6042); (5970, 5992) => 1.13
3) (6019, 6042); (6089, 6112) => 1.09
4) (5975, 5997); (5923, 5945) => 1.13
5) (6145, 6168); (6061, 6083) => 1.05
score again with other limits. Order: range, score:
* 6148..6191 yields 342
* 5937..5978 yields 303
